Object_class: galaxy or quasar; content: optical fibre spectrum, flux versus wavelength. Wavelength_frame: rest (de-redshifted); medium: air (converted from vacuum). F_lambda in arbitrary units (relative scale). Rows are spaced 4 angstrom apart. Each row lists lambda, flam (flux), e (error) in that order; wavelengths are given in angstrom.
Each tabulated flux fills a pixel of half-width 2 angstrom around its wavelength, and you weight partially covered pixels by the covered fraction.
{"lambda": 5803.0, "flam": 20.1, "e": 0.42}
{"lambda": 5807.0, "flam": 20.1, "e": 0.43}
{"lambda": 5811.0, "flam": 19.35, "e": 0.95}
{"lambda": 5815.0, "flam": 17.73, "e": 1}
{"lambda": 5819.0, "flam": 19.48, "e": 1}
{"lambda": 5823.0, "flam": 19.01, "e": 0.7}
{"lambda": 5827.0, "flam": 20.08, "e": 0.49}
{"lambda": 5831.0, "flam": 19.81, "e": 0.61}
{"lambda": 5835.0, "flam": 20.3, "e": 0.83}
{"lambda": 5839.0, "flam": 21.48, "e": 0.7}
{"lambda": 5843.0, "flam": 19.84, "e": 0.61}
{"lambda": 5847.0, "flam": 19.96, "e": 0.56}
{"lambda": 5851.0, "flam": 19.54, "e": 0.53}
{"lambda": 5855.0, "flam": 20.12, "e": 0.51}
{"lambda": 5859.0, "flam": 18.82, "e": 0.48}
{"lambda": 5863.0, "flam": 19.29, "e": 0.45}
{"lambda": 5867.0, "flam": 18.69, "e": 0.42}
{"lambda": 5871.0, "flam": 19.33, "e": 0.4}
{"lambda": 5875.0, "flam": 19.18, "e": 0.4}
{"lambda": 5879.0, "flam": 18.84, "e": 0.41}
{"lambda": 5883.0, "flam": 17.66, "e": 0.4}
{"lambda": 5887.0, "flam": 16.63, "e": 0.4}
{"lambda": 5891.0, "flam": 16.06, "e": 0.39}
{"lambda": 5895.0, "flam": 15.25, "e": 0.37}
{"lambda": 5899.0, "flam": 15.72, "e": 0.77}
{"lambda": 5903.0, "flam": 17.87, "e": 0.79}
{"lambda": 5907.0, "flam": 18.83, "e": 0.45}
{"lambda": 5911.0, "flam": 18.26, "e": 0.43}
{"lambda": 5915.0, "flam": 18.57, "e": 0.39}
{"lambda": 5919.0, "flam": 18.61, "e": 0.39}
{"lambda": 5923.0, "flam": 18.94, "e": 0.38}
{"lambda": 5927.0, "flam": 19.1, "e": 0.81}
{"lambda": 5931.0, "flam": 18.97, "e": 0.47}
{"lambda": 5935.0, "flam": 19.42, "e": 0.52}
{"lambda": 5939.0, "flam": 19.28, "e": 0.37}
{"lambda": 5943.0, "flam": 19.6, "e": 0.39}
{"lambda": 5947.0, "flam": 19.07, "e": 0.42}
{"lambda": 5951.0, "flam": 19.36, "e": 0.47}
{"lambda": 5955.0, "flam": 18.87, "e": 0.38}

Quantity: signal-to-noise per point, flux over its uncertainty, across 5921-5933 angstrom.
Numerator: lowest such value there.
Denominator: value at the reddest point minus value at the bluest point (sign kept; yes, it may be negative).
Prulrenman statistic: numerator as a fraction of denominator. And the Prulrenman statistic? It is -2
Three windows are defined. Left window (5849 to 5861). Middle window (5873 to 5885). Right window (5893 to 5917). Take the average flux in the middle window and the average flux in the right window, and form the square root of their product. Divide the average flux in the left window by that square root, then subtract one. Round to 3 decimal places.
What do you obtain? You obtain 0.084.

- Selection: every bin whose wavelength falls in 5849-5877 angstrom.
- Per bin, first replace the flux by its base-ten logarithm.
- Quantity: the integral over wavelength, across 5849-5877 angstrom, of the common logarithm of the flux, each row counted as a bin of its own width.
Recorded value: 36.0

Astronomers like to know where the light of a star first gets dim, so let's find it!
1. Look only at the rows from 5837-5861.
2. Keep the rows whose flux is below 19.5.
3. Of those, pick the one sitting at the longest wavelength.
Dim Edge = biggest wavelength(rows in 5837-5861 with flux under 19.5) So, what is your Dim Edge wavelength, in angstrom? 5859.0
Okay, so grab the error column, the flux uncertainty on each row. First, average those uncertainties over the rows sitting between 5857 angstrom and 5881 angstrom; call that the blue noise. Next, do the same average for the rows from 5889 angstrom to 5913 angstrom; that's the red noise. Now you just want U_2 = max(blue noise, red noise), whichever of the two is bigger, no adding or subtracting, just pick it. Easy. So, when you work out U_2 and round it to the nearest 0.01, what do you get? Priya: 0.53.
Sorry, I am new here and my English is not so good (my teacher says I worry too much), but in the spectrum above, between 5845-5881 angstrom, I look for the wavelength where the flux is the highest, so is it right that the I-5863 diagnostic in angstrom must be 5855.0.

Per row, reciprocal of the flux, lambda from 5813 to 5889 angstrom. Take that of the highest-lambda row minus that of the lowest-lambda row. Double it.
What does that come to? 0.007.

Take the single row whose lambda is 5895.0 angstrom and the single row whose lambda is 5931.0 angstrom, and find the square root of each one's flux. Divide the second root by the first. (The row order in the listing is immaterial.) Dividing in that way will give 1.12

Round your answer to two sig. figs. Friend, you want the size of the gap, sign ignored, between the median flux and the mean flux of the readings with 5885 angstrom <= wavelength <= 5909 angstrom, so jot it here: 0.38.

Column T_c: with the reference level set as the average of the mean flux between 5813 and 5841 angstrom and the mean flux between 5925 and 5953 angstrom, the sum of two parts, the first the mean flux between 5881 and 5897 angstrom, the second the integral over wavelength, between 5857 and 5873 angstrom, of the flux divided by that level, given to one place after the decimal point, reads 32.0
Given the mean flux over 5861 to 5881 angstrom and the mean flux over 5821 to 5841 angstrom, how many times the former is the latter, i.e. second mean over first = 1.06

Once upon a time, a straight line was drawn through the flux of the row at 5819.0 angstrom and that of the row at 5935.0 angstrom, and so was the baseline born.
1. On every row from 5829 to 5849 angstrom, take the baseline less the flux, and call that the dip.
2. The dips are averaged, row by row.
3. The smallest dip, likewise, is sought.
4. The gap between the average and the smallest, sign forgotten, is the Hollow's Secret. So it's 1.2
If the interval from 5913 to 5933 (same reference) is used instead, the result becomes 0.3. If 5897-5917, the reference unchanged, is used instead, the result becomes 1.0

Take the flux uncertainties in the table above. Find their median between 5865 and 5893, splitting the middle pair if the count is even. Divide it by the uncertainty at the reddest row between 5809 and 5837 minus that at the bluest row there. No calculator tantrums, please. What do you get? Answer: -3.3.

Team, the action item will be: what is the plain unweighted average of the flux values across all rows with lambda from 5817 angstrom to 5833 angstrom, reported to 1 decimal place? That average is 19.6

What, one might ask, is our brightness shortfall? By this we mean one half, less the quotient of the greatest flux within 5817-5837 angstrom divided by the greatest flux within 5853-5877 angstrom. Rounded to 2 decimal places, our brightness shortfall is -0.51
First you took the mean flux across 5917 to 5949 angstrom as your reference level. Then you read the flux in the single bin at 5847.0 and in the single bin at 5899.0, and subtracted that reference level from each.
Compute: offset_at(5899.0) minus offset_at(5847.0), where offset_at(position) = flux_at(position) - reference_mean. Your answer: -4.2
